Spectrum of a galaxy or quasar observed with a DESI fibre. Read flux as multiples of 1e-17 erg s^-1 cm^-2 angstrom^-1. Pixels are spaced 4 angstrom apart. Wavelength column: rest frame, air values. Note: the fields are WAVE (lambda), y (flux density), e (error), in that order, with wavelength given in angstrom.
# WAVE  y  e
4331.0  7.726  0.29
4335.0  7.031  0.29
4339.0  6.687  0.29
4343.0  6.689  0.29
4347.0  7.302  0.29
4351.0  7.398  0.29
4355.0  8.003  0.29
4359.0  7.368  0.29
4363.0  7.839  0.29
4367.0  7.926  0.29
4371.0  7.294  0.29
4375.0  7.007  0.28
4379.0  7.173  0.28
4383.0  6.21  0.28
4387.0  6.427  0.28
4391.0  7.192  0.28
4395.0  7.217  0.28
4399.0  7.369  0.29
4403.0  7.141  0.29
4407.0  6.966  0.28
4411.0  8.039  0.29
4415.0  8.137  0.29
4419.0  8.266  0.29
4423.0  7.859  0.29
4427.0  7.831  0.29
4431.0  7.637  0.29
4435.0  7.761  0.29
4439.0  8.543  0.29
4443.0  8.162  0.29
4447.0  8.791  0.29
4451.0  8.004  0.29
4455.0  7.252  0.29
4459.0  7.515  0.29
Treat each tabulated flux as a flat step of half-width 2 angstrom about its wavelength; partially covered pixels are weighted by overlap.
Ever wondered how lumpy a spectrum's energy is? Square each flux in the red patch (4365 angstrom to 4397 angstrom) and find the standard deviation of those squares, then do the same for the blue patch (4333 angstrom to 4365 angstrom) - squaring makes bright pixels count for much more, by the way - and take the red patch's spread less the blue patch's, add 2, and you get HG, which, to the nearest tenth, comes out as 2.4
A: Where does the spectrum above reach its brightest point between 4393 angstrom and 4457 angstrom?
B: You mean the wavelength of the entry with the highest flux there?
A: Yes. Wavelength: 4447.0 angstrom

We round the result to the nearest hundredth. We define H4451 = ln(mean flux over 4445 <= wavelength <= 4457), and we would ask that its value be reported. 2.08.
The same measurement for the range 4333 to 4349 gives 1.94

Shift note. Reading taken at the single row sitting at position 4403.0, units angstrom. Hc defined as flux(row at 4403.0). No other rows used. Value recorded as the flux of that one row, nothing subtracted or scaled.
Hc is 7.141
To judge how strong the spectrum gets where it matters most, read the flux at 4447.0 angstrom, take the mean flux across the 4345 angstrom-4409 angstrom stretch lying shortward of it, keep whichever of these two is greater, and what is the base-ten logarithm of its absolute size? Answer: 0.944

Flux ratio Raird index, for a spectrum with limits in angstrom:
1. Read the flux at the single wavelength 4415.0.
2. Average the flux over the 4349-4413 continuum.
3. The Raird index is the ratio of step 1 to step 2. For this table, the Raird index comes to 1.12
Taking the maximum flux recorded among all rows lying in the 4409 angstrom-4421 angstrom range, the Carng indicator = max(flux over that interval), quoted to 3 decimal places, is 8.266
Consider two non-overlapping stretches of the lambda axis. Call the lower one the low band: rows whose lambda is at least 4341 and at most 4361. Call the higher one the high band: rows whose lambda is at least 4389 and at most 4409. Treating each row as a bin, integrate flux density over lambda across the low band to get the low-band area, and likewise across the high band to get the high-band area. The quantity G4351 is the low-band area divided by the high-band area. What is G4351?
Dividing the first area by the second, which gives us 1.02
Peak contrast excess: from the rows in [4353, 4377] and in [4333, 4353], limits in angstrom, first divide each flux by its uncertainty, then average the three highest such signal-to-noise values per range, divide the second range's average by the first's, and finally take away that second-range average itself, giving -24.1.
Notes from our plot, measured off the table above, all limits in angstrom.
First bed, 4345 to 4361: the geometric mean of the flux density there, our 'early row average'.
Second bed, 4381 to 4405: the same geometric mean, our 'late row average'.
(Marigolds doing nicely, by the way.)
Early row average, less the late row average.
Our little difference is 0.6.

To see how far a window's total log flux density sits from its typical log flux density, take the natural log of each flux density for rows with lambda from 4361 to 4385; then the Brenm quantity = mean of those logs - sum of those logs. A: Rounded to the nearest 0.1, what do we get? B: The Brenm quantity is -9.9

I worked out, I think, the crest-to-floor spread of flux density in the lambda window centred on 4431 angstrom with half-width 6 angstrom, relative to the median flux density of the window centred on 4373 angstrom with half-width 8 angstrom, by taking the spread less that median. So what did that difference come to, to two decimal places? -7.04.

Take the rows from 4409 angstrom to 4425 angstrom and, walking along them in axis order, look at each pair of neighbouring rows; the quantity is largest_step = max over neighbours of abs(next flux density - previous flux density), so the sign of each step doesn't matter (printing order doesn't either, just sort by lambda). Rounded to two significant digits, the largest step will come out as 0.41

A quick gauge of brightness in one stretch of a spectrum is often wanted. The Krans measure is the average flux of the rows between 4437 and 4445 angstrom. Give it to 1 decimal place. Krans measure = 8.4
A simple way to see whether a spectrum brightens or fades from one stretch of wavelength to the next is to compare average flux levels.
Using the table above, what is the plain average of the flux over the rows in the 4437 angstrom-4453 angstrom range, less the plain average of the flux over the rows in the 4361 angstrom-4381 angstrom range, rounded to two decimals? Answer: 0.93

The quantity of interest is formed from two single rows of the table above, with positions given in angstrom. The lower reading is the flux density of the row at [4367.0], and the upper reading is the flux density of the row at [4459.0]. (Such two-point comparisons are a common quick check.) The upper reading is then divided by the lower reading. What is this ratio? 0.95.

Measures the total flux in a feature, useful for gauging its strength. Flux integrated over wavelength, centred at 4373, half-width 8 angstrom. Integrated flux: 118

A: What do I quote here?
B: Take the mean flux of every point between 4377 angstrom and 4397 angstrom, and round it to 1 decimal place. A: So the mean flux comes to 6.8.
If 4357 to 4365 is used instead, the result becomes 7.6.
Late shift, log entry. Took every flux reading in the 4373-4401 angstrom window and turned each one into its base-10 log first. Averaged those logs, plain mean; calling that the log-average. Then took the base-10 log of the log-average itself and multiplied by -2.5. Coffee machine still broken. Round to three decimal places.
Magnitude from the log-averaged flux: 0.188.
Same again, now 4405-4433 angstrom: 0.123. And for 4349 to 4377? 0.142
